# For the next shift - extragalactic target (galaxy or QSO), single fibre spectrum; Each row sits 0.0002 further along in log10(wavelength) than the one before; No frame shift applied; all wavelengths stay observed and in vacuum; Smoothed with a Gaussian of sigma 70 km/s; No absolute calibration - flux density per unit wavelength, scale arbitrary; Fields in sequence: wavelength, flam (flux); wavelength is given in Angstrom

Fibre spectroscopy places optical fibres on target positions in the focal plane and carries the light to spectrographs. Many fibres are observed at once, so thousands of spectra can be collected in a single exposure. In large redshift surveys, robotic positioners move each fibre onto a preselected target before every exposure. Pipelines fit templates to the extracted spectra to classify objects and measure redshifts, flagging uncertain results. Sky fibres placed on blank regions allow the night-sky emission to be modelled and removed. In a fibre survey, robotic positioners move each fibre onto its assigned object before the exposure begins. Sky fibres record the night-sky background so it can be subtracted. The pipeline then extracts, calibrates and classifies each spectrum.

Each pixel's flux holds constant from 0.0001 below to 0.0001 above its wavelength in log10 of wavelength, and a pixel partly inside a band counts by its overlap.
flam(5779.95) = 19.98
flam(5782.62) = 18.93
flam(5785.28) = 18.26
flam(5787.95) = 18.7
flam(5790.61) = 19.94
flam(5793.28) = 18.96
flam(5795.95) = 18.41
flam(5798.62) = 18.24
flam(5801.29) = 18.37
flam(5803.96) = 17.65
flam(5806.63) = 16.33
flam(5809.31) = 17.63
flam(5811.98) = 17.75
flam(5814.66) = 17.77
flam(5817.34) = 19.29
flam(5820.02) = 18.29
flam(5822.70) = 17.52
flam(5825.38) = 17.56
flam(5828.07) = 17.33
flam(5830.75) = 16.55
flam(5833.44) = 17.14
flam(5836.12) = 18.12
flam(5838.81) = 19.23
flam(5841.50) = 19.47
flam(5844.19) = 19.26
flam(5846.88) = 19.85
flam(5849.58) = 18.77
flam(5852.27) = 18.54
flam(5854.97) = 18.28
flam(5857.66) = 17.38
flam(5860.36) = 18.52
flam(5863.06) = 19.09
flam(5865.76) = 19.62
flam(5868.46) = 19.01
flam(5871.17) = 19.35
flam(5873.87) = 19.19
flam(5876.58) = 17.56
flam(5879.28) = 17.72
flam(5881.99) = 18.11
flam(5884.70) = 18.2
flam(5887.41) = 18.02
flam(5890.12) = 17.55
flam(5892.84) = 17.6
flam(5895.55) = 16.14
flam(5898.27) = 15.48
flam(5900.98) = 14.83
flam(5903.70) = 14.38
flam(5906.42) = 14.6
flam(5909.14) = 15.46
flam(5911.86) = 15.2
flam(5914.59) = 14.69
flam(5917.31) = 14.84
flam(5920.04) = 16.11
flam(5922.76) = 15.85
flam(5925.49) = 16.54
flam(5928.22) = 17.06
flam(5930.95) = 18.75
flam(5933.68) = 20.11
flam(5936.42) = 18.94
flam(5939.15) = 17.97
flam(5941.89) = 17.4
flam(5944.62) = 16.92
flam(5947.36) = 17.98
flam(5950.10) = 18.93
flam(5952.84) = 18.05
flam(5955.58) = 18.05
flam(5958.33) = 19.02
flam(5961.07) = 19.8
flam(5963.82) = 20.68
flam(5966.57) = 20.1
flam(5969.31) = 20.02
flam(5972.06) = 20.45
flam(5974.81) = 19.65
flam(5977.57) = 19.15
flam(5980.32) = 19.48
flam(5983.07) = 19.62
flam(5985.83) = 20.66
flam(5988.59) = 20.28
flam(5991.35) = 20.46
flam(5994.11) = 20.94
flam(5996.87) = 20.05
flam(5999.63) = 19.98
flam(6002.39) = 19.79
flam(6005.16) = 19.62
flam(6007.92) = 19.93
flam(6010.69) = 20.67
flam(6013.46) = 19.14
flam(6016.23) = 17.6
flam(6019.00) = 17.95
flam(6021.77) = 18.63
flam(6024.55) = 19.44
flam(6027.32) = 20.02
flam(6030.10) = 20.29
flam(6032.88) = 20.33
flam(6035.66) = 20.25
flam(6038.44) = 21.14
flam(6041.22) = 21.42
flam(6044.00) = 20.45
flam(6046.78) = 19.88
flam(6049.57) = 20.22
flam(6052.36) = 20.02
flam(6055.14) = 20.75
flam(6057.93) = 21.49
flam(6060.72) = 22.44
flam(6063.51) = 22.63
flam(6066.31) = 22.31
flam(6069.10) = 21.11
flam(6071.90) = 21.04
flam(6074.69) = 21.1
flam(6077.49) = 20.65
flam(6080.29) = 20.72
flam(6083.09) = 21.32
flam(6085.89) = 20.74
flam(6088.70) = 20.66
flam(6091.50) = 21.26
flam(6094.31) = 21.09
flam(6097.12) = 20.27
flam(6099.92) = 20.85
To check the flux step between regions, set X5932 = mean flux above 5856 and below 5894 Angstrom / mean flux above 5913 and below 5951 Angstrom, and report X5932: 1.06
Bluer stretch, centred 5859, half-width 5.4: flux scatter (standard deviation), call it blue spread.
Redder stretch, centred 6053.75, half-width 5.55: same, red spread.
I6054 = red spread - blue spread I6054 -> -0.05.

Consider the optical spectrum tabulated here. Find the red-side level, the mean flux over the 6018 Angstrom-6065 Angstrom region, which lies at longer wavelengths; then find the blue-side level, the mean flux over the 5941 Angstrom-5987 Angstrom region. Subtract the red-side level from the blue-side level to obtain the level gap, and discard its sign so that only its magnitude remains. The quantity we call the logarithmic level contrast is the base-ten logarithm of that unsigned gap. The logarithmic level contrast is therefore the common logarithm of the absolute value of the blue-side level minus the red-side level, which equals 0.10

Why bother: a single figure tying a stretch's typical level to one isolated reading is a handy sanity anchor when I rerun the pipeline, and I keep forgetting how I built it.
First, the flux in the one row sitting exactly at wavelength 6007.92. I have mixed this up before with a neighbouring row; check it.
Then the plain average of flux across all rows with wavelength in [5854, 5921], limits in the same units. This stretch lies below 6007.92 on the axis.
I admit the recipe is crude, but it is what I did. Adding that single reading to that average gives 37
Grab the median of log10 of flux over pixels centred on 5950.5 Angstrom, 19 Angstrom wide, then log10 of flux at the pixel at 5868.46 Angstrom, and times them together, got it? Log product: 1.61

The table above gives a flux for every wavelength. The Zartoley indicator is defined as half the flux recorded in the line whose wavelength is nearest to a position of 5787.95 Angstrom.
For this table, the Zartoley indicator 9.35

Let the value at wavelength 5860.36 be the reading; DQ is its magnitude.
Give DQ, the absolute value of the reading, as 18.5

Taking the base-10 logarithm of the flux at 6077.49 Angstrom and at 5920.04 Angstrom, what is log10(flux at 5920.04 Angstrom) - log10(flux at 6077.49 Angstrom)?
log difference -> -0.11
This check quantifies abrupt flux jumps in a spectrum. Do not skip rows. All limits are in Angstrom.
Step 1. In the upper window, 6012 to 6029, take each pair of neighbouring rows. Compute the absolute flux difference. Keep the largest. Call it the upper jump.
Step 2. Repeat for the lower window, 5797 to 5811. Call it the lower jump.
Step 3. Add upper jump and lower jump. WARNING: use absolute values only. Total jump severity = 2.9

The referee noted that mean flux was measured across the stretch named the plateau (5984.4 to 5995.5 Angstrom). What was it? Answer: 20.6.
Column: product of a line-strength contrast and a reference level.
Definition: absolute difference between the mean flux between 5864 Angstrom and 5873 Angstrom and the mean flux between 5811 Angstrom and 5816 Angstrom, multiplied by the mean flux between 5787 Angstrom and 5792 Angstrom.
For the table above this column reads 30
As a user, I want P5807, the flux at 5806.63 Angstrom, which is 16.33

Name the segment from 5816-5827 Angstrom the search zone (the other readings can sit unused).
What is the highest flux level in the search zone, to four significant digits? 19.29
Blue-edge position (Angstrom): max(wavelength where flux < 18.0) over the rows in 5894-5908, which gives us 5906.42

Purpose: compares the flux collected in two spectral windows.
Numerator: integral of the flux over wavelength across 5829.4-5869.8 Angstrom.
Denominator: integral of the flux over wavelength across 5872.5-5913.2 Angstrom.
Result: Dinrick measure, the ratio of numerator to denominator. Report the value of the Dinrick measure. 1.11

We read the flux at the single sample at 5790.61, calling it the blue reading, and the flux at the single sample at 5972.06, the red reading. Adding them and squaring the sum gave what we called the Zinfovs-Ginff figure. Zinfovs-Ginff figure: 1631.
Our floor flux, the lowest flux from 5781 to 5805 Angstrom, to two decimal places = 17.65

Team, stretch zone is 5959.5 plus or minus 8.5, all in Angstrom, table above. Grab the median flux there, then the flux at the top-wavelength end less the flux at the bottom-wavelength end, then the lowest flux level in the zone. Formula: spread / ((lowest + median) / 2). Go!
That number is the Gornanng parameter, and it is 0.11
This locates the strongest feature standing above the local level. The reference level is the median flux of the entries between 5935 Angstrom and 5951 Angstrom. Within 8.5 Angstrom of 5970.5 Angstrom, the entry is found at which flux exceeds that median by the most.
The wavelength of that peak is 5963.82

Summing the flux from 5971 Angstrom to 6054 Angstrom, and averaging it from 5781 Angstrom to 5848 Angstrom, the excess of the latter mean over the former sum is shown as -579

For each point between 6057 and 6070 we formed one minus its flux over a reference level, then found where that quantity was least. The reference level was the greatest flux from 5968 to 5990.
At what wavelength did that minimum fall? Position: 6063.51 Angstrom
